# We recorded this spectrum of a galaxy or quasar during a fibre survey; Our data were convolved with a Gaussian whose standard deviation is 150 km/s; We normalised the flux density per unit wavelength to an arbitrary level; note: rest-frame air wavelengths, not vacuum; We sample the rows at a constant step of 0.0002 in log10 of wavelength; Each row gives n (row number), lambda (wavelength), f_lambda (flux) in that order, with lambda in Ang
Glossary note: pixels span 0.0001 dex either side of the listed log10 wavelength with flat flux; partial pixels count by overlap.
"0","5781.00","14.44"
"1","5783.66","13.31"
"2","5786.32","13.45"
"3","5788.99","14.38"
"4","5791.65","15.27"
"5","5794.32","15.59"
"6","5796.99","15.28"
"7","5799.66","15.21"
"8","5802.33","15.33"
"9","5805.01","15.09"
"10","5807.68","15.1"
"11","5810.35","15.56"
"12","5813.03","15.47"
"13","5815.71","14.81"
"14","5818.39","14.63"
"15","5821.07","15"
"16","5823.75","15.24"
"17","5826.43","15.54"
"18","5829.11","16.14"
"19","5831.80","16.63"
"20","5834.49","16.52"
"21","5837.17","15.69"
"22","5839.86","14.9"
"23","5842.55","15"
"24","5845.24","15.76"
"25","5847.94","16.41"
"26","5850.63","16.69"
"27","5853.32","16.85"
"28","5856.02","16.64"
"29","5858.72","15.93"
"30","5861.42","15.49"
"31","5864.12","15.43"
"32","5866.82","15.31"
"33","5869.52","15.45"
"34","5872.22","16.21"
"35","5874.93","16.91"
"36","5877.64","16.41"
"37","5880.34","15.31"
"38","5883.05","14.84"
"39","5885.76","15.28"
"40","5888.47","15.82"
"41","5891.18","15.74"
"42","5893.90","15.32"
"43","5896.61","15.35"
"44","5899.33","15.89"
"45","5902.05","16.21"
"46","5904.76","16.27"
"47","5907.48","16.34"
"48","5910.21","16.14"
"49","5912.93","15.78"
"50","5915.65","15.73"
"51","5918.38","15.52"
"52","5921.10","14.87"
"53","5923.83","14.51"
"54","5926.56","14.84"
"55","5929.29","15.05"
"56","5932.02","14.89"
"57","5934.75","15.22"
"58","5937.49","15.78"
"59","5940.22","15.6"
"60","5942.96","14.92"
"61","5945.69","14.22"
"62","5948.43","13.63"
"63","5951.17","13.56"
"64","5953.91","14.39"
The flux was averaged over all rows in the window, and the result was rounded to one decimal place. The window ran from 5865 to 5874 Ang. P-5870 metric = 15.7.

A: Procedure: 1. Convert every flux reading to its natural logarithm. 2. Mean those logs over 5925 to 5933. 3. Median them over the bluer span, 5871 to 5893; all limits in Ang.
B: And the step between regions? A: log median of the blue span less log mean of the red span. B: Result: 0.056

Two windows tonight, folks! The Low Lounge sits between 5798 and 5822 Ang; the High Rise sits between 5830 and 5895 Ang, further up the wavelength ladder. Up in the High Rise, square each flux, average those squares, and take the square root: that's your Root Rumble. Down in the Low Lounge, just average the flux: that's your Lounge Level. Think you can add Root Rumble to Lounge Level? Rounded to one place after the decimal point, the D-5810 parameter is 31.0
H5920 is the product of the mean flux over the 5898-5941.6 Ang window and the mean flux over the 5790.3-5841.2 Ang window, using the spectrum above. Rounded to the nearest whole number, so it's 240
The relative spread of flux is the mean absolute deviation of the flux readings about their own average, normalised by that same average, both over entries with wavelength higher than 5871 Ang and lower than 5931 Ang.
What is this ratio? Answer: 0.033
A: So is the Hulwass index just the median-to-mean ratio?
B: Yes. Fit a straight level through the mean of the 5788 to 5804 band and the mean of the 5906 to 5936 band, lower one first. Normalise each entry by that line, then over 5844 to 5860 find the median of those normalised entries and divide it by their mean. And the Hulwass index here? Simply 1.01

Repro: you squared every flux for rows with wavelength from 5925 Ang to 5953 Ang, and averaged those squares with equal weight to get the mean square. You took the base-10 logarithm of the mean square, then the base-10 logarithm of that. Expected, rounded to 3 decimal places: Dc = 0.369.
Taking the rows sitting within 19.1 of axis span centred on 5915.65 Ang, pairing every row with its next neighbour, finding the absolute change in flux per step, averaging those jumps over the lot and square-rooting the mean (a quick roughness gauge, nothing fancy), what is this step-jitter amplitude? 0.552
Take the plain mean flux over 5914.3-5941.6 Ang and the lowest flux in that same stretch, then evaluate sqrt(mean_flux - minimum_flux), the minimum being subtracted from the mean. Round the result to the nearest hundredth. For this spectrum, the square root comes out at 0.83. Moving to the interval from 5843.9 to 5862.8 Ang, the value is 0.87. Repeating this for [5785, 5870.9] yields 1.43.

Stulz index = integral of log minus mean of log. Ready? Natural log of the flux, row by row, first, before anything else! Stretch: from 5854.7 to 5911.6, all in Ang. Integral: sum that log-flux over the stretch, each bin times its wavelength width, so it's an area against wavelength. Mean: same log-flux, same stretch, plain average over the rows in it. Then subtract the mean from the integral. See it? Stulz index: 154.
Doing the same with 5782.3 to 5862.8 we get 217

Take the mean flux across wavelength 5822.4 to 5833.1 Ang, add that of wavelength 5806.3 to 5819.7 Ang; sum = 31.0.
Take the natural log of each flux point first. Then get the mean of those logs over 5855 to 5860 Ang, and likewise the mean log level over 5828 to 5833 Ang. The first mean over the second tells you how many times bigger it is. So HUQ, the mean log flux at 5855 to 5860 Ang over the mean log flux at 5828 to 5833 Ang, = 0.998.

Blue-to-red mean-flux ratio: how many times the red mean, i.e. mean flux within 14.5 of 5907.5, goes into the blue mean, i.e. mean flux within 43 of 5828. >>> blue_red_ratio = 0.98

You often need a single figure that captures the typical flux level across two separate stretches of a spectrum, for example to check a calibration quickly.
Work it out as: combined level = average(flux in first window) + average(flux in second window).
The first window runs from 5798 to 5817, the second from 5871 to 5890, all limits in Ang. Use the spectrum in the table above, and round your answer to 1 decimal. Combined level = 31.0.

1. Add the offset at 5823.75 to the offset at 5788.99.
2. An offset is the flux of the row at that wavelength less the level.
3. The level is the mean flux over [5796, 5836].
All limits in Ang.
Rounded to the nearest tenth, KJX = -1.3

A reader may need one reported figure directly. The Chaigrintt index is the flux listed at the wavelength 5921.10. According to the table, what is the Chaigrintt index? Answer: 14.87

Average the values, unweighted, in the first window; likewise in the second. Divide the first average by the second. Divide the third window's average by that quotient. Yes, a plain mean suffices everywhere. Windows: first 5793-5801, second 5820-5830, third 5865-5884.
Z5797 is 15.9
